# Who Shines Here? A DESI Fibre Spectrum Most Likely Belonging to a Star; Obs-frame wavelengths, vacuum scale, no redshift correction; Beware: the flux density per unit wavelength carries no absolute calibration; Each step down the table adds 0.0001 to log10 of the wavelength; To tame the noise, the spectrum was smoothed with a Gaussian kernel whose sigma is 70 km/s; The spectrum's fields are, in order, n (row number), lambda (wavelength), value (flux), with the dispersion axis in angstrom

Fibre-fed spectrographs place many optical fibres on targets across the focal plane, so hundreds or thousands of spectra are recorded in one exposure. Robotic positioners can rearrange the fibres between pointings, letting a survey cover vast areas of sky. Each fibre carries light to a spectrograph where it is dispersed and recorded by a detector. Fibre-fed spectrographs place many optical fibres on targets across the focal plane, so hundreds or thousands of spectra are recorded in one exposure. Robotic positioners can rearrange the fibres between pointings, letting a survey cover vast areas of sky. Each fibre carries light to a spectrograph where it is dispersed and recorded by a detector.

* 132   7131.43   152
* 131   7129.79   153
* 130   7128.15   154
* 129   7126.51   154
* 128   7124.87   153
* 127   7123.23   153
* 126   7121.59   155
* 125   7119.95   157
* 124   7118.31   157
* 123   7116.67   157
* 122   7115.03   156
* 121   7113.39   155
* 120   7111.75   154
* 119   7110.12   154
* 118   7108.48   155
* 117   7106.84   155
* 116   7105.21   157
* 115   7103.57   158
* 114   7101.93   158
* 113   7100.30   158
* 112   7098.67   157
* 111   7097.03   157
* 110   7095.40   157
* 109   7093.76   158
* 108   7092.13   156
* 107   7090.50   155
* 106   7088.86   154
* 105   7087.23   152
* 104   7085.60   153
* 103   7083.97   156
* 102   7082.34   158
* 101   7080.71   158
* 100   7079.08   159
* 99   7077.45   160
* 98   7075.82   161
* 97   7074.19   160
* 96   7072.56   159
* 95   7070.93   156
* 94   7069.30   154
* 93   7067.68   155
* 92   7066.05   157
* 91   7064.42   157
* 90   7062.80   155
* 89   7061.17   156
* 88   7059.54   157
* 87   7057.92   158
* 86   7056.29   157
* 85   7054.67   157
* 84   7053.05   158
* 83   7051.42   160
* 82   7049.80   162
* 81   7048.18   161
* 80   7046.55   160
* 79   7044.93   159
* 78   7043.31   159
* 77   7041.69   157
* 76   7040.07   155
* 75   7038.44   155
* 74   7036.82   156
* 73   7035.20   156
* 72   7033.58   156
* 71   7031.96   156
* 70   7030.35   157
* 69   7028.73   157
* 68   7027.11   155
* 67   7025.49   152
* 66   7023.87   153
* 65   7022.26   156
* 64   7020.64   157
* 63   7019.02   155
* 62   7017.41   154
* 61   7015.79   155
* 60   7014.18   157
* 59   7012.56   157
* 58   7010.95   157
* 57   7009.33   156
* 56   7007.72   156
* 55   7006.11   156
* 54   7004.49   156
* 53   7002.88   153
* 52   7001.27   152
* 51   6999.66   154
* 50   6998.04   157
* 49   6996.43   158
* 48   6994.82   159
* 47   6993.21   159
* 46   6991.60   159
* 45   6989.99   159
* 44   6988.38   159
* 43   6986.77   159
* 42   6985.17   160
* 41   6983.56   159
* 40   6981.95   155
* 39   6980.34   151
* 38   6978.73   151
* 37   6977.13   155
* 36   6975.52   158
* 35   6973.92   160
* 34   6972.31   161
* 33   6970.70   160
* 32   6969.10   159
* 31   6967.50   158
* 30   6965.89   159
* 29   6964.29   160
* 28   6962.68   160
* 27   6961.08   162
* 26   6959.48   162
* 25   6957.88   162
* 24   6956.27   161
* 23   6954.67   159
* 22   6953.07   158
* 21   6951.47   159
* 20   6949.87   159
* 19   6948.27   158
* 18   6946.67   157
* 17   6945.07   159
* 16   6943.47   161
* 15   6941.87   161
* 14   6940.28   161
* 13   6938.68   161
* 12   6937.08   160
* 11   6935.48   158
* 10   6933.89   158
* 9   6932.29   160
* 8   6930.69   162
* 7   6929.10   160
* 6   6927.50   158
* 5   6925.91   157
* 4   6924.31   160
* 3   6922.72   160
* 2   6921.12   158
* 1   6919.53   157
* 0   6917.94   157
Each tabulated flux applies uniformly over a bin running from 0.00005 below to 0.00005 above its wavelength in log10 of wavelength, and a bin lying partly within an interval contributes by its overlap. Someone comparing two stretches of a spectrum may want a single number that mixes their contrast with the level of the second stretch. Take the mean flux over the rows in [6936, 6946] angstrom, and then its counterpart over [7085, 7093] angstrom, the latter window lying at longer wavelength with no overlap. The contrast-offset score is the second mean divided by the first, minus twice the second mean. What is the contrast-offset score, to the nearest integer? -307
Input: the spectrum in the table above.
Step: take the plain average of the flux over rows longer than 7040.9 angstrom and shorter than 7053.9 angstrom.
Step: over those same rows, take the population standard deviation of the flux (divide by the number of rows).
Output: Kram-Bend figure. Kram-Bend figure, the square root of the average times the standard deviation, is 15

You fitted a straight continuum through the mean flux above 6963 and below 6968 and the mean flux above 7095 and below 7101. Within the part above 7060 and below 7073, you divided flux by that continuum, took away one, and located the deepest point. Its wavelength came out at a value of 7069.30 angstrom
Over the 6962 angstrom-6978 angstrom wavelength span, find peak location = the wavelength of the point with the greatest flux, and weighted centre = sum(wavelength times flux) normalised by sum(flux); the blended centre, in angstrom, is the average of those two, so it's 6971.1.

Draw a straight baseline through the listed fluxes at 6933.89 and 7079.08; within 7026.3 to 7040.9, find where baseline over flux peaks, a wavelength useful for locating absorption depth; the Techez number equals 7040.07 angstrom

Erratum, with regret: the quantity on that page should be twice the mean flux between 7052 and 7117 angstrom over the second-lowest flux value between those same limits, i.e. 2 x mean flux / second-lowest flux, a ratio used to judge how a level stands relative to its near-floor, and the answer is 2.05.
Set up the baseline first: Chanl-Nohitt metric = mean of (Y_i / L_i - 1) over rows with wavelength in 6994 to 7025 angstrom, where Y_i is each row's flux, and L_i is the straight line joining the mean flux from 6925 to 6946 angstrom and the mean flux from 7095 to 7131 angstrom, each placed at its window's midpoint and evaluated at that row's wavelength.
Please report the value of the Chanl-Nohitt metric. -0.0147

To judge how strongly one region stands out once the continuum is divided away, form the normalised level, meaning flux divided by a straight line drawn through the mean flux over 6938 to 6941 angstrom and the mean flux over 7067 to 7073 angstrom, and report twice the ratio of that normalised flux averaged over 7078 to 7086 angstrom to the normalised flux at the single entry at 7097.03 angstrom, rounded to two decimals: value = 1.99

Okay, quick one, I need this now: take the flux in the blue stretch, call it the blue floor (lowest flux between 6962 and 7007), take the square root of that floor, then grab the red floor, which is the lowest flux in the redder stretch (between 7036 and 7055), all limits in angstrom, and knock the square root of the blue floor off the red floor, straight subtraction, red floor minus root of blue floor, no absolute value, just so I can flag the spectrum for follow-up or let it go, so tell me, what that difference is 143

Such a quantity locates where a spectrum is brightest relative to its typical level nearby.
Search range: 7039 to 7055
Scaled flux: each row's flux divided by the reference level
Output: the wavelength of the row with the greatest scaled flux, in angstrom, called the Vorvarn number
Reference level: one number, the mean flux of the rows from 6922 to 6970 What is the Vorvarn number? 7049.80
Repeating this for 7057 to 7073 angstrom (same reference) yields 7072.56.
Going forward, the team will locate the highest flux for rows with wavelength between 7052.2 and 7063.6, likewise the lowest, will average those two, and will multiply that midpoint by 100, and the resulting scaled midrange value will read 15650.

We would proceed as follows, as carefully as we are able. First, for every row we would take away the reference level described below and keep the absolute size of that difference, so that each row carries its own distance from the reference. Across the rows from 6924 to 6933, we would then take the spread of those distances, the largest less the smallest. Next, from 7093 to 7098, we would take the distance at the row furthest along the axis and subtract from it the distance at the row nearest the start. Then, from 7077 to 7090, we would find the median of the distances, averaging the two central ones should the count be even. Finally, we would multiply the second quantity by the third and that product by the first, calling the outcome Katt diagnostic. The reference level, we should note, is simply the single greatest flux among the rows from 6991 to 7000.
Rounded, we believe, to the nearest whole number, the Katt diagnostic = 4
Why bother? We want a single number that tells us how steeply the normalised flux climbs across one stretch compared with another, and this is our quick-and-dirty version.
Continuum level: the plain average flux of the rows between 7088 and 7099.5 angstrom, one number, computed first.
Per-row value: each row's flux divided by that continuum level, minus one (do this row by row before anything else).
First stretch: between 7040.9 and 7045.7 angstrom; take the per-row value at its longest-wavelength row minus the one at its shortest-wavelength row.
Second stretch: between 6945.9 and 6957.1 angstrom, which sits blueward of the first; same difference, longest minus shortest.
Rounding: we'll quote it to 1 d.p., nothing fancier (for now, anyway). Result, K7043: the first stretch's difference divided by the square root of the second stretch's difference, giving 0.1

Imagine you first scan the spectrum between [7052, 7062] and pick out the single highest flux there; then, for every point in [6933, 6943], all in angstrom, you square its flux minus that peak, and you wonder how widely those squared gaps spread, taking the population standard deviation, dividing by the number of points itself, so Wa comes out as 4.1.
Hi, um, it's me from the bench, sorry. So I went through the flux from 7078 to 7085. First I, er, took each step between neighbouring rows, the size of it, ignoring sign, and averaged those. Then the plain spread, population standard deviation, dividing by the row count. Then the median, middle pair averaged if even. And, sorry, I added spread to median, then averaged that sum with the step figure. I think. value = 80.0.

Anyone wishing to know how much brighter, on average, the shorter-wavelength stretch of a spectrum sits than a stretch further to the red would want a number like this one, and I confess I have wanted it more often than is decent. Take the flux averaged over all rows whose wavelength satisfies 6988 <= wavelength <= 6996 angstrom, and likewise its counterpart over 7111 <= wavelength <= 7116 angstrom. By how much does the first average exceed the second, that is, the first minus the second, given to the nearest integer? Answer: 4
